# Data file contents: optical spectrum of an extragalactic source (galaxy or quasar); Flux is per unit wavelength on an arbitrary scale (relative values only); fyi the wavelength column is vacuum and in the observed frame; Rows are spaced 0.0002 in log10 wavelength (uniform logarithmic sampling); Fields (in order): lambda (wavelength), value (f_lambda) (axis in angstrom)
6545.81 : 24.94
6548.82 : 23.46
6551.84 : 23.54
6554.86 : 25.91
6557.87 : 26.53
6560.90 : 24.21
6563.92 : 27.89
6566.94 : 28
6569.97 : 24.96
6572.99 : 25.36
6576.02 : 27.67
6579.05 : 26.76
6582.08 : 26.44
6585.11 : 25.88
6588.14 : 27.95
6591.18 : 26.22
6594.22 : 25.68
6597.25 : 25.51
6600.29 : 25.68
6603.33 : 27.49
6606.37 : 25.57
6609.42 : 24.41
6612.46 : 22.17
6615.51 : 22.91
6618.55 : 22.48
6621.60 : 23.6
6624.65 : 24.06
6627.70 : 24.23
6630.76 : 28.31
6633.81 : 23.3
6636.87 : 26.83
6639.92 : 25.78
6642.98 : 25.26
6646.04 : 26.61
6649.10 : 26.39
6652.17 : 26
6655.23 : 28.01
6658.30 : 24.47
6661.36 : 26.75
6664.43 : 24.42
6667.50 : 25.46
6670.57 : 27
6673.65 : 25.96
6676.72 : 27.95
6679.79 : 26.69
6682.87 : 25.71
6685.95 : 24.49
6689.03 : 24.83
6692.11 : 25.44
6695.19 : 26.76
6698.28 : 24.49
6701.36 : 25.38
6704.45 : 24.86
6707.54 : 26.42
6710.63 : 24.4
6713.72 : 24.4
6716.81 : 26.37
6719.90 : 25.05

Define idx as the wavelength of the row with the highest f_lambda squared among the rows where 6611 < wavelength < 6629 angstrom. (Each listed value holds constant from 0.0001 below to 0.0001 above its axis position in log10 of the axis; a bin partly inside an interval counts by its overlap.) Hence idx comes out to 6627.70 angstrom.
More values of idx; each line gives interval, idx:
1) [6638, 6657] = 6655.23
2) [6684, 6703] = 6695.19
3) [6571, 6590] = 6588.14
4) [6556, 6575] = 6566.94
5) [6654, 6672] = 6655.23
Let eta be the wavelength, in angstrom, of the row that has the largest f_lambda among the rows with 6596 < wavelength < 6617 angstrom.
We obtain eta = 6603.33 angstrom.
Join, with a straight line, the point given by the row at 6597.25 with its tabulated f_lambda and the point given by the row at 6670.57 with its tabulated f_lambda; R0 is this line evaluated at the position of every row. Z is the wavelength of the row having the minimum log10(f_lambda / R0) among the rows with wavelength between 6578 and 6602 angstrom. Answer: 6597.25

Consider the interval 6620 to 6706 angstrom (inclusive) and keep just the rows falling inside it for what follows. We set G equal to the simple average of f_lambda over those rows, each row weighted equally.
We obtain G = 25.7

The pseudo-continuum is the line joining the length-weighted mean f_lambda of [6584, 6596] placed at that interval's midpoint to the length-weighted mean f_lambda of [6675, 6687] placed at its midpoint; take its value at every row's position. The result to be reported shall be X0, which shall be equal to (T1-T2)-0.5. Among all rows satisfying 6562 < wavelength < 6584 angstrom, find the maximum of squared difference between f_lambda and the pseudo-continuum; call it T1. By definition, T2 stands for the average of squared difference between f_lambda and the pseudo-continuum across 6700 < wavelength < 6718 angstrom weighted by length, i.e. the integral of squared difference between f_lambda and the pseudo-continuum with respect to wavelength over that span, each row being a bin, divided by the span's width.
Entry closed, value 0.2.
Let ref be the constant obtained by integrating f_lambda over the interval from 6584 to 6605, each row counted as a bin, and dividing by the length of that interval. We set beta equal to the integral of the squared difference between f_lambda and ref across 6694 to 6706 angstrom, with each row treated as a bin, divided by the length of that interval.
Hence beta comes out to 1.7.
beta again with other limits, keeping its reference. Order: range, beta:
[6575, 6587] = 0.5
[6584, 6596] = 0.8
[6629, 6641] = 3.6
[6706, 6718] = 2.0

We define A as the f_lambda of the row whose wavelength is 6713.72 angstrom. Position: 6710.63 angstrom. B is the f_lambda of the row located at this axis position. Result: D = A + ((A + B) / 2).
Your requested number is 49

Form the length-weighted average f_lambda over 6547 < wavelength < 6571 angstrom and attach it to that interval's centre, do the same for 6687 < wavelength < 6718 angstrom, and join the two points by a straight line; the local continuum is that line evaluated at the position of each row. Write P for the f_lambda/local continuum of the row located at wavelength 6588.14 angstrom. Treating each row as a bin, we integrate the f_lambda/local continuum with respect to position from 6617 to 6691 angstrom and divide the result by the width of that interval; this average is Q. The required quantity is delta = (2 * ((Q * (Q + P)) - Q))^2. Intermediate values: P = 1.10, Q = 1.01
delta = 5.0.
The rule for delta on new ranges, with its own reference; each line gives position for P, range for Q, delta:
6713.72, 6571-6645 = 3.7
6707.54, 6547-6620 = 4.4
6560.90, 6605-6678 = 3.5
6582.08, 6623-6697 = 4.6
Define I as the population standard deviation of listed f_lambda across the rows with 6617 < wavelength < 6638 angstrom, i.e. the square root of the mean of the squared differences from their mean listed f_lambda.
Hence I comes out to 1.9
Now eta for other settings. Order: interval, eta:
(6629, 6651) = 6630.76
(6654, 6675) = 6655.23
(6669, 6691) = 6676.72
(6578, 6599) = 6588.14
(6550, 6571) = 6566.94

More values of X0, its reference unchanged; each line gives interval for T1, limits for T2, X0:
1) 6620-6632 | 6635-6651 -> 6.7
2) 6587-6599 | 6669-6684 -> 1.0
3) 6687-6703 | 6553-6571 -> 0.5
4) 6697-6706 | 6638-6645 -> 1.9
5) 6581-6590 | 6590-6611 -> 0.6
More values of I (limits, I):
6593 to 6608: 0.8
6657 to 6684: 1.1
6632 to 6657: 1.3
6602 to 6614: 1.9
